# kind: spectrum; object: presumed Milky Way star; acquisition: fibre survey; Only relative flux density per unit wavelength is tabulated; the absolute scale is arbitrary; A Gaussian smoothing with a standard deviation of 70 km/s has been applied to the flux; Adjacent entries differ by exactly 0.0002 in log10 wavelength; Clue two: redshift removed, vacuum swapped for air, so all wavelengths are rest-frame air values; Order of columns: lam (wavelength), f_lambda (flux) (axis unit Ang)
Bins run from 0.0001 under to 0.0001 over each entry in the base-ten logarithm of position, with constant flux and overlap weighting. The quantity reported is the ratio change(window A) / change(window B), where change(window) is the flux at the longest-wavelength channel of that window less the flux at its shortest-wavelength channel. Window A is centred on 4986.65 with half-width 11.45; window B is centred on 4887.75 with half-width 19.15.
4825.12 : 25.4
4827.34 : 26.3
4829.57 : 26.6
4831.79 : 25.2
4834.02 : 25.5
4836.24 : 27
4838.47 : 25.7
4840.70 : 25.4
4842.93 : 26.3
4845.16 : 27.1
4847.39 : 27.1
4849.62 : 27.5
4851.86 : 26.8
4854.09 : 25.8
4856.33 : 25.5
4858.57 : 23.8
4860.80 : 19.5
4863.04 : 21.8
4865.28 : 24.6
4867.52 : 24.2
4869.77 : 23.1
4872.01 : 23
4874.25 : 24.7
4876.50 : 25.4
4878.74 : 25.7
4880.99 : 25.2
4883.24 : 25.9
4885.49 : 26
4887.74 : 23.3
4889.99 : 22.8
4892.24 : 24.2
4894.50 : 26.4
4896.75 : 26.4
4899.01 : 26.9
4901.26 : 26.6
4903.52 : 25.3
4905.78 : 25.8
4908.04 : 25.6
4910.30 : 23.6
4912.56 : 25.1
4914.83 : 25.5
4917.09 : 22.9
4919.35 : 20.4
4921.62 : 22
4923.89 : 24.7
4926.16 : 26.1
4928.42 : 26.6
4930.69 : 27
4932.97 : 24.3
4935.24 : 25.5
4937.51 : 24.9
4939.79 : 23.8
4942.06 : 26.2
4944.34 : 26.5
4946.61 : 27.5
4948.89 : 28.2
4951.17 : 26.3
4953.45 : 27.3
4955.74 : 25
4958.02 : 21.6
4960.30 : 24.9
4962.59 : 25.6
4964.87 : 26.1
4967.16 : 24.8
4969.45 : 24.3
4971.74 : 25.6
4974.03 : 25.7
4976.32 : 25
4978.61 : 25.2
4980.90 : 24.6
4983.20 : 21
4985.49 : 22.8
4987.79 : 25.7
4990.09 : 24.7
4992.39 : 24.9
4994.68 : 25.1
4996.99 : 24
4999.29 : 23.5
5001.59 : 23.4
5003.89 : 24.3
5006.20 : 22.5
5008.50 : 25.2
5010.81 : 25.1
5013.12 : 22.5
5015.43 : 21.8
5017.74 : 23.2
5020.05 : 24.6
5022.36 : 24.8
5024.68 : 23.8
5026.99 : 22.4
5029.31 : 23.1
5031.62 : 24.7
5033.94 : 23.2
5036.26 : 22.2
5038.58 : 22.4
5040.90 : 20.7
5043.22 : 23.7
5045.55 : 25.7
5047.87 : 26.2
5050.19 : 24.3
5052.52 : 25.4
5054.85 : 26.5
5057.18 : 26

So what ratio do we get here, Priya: -0.4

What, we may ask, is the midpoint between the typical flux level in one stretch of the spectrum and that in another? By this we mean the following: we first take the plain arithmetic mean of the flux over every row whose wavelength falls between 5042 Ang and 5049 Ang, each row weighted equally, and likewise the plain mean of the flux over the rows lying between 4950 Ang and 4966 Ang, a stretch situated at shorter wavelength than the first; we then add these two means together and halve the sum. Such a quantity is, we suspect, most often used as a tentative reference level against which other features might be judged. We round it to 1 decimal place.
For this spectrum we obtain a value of 25.2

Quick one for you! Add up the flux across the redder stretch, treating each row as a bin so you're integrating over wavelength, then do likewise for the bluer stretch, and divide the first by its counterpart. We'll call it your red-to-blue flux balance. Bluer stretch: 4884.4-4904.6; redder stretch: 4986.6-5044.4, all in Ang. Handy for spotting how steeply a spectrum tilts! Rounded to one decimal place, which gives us 2.7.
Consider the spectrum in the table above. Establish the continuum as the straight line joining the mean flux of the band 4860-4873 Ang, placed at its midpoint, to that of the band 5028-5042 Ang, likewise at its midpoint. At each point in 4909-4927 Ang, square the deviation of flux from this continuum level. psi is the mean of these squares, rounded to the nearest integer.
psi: 4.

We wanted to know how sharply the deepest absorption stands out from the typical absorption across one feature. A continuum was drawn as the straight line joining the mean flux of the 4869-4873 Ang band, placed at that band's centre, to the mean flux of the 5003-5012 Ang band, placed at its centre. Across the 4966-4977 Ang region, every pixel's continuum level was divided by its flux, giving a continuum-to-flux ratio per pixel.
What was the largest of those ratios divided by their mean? 1.03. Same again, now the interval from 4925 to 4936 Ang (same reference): 1.07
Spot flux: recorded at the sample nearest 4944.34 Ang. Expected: 26.5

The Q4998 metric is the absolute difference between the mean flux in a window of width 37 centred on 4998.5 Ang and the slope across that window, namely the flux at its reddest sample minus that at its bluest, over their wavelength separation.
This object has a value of 23.9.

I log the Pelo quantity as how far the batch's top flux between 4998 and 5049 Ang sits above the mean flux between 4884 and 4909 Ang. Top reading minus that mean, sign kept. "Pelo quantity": 0.8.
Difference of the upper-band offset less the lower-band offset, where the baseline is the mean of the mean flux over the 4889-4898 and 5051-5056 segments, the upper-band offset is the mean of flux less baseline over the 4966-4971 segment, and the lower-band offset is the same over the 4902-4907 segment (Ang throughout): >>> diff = -1.0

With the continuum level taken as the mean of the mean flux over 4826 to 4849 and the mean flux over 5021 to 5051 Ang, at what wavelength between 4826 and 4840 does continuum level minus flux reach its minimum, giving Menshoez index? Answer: 4836.24 Ang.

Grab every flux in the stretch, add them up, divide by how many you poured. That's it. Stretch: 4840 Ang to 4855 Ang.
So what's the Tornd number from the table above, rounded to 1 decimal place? 26.6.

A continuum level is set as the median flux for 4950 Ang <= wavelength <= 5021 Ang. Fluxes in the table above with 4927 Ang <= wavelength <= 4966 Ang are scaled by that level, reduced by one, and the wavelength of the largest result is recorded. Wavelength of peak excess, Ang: 4948.89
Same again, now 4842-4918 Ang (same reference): 4849.62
